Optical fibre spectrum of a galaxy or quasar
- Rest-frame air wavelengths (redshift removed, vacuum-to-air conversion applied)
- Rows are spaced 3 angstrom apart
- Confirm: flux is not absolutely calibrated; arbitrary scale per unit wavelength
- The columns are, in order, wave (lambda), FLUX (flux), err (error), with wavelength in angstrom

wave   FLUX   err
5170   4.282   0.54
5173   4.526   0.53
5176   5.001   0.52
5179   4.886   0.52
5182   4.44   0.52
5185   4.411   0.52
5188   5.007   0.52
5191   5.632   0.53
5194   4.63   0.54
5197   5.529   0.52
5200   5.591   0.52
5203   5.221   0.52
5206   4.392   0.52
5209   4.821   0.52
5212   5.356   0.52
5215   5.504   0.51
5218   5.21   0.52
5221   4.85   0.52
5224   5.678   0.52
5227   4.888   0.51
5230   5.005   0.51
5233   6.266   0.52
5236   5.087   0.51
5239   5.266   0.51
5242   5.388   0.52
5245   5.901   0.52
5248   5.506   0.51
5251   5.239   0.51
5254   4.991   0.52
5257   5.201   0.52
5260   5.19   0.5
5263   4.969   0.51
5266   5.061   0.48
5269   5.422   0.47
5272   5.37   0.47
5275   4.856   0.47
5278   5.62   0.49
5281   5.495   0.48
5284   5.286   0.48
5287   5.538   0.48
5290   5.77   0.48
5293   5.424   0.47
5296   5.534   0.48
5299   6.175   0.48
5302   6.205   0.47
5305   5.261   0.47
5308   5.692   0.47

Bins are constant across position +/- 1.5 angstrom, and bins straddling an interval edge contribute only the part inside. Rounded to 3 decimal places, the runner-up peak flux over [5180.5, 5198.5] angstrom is 5.529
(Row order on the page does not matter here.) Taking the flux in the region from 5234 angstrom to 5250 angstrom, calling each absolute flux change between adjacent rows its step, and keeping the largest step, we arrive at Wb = 0.51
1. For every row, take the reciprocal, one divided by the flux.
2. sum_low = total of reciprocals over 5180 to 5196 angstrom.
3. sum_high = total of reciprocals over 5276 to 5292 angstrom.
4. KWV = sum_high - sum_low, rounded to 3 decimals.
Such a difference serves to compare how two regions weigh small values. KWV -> -0.142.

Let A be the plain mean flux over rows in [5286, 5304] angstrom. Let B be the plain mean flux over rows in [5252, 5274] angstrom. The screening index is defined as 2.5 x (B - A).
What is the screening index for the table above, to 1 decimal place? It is -1.5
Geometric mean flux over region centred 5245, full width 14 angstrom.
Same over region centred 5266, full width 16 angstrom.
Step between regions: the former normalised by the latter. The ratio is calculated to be 1.05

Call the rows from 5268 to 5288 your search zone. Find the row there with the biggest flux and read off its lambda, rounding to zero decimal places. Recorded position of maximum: 5278 angstrom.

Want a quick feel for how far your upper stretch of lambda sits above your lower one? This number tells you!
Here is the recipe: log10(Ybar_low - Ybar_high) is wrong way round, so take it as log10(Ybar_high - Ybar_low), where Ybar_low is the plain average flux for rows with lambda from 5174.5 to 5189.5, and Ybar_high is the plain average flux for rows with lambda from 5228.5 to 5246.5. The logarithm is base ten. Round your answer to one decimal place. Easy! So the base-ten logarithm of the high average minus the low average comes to -0.1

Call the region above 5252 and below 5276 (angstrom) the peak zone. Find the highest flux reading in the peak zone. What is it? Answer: 5.422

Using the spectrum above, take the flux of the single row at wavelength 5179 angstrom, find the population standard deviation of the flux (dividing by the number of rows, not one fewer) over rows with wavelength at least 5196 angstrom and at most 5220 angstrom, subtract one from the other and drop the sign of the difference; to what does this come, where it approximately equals 4.50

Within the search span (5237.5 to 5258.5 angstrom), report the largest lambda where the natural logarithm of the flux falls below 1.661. 5257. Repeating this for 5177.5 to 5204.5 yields 5203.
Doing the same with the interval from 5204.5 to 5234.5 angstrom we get 5230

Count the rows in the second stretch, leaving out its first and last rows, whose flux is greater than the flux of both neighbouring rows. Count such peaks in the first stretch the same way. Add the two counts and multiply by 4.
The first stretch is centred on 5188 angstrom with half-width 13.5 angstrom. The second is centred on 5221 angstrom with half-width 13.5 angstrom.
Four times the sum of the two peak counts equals 12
